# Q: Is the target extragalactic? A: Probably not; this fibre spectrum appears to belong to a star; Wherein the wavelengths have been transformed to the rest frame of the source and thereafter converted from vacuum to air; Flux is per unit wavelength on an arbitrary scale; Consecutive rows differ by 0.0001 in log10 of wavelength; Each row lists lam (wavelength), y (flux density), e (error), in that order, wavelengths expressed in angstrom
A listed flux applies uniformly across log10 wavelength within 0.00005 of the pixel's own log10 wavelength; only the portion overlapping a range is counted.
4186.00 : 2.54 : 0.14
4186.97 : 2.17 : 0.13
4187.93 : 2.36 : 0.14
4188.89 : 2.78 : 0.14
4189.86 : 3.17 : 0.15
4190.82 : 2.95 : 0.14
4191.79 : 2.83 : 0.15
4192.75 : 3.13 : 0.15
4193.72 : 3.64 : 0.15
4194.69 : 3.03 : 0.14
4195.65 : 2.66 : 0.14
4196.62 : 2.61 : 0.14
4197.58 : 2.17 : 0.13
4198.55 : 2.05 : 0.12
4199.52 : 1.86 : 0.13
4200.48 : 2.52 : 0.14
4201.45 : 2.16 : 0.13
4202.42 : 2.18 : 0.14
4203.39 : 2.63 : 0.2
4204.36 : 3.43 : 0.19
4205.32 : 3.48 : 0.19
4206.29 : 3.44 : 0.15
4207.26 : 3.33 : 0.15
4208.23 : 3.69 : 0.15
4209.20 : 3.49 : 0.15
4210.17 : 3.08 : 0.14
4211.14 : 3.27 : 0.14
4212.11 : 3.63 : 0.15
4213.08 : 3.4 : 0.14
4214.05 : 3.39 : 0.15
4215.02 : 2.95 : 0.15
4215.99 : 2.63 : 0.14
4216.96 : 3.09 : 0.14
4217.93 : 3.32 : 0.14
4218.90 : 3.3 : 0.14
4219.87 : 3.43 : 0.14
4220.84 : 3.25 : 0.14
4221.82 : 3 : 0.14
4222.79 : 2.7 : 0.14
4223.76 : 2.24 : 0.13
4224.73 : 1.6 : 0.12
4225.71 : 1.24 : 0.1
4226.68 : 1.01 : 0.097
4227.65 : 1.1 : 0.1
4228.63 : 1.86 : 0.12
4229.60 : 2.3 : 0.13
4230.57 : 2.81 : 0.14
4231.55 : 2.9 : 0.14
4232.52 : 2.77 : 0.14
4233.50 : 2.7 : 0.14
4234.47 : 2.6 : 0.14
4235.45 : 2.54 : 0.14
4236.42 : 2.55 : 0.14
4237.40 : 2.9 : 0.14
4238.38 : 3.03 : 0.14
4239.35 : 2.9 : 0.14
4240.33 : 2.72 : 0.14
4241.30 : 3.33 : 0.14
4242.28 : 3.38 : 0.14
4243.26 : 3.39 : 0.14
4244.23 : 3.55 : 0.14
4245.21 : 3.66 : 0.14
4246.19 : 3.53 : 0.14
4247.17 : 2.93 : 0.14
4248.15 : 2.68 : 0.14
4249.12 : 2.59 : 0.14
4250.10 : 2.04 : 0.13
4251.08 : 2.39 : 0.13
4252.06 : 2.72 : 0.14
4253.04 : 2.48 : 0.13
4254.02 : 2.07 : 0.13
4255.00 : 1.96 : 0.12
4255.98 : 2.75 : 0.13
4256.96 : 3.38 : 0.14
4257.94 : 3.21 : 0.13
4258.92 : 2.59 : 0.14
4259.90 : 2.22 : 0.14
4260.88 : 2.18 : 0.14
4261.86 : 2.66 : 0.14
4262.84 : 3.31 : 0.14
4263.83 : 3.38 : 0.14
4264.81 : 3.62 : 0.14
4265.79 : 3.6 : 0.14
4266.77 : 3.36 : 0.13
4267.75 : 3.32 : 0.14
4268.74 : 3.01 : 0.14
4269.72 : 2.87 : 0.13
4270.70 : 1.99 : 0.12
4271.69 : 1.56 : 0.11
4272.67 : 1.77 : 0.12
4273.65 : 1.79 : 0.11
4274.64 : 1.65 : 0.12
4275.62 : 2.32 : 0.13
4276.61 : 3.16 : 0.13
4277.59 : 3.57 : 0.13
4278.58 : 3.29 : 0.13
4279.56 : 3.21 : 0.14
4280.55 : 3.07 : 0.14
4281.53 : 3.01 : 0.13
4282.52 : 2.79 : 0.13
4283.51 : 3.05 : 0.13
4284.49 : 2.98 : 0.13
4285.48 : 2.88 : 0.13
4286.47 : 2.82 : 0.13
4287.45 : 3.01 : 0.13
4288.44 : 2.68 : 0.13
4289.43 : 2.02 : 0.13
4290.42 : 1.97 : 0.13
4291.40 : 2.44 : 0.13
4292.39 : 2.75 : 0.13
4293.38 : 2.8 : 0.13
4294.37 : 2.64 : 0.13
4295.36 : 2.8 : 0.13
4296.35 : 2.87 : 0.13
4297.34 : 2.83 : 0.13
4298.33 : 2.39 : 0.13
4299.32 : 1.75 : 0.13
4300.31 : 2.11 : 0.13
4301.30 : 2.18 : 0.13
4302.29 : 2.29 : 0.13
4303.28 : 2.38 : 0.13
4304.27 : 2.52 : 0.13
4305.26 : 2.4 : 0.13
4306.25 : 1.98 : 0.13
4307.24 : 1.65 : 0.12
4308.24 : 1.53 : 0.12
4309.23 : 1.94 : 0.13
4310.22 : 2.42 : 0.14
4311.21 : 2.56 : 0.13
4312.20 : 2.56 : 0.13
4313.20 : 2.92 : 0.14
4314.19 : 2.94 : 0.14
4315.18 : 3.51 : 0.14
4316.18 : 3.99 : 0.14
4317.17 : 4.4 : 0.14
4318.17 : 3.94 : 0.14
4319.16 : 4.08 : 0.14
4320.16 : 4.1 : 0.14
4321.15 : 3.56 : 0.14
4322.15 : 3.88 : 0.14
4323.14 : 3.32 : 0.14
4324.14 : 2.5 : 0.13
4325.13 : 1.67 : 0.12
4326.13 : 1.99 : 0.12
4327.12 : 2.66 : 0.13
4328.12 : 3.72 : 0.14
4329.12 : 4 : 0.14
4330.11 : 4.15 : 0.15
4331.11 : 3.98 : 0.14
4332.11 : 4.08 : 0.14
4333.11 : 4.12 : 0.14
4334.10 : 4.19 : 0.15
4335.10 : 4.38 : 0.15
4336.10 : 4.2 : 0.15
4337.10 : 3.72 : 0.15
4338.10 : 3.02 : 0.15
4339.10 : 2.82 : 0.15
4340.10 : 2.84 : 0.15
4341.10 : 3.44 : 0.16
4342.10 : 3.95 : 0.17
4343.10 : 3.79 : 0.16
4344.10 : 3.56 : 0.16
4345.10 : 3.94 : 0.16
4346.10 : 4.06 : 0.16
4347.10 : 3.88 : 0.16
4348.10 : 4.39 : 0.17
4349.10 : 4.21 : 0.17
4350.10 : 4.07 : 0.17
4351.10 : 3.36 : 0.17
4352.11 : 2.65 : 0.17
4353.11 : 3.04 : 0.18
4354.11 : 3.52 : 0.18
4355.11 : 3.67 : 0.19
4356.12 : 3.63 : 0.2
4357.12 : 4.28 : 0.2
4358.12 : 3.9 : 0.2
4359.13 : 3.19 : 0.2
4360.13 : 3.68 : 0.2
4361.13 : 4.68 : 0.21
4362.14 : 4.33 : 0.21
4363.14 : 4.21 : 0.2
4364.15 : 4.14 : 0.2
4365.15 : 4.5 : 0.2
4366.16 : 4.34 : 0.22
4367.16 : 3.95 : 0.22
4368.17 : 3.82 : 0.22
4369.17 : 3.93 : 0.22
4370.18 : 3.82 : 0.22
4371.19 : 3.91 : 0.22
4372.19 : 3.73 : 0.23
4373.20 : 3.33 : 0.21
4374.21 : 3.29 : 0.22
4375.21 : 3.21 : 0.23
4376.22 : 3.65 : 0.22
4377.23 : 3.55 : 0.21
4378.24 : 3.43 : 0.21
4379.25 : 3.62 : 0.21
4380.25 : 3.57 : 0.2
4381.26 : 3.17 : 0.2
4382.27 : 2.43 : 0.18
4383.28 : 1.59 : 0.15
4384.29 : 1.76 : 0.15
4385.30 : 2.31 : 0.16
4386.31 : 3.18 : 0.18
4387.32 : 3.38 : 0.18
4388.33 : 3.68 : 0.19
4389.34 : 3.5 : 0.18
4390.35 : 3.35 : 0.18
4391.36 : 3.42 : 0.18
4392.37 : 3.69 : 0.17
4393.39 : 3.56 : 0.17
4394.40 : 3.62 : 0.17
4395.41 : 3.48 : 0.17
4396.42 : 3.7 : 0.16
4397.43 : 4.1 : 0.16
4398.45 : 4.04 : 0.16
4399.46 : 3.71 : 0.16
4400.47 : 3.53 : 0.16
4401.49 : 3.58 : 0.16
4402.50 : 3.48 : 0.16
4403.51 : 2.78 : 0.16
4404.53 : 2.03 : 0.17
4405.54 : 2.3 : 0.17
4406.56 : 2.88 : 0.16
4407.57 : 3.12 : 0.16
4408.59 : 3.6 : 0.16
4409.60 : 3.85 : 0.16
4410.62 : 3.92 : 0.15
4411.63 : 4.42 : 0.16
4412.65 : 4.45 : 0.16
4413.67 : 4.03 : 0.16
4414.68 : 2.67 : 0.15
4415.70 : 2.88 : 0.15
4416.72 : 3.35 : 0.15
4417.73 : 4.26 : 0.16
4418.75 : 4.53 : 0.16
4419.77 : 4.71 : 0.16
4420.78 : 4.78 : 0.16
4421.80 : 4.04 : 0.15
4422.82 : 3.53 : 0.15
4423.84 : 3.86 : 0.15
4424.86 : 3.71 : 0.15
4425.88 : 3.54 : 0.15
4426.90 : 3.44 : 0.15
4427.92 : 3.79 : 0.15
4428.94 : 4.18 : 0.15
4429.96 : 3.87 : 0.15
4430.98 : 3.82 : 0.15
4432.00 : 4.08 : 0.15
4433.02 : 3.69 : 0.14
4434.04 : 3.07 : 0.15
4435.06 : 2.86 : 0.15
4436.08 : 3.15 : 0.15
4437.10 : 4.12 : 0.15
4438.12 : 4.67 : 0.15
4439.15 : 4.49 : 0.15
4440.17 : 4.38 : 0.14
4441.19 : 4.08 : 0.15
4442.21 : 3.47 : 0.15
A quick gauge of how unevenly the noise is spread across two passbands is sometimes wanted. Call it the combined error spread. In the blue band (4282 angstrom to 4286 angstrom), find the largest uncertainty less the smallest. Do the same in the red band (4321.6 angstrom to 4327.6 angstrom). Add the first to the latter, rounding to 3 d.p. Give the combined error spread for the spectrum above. 0.020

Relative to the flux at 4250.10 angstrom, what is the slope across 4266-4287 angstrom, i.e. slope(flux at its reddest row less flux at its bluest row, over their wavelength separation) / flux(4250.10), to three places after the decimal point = -0.013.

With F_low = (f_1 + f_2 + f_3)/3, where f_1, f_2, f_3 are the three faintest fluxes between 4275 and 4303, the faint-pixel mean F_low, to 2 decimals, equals 1.91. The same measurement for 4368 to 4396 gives 1.89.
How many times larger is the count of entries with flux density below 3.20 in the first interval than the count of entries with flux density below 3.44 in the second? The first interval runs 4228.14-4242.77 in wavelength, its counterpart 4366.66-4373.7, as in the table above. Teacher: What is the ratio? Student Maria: 13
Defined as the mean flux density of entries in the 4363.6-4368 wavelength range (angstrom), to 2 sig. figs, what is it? 4.2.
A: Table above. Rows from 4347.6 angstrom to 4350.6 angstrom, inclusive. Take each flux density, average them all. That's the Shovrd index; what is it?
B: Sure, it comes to 4.2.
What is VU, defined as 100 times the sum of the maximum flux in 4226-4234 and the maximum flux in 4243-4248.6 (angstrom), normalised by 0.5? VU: 1312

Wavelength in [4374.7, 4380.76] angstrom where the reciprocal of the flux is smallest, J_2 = 4376.22 angstrom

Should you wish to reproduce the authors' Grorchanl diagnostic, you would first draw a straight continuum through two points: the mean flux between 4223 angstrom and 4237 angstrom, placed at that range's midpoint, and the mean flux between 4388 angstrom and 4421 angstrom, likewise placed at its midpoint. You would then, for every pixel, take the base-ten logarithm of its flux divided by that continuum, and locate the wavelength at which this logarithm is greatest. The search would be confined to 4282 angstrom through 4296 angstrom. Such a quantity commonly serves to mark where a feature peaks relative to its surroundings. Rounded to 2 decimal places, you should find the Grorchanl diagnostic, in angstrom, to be 4283.51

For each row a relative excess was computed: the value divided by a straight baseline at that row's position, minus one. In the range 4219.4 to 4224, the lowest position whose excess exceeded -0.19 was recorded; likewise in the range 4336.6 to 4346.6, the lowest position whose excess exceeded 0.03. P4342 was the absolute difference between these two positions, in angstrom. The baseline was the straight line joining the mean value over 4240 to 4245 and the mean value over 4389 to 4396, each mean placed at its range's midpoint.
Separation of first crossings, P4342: 117.2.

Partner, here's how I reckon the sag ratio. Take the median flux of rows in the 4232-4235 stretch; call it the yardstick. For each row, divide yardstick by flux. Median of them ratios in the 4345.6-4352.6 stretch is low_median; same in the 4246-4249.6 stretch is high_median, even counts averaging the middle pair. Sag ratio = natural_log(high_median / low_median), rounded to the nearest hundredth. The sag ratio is 0.37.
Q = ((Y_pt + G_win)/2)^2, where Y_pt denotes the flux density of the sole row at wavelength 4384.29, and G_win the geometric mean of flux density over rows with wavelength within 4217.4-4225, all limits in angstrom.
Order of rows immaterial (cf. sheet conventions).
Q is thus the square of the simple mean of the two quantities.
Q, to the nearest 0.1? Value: 5.1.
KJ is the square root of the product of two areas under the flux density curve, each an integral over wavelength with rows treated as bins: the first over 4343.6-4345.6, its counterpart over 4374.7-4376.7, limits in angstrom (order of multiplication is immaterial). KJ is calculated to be 7.2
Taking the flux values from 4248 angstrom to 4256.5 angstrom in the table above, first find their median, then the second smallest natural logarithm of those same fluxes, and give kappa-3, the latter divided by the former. 0.287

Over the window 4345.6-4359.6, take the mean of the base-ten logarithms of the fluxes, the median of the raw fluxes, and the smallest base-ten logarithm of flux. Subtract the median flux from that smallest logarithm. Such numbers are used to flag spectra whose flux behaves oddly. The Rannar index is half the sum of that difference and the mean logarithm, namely -1.4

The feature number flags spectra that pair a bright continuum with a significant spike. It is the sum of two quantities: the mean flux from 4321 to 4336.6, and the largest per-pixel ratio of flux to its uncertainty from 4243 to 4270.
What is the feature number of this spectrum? 29.7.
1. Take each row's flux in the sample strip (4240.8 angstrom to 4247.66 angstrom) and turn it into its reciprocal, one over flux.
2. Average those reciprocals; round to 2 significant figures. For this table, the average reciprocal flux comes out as 0.30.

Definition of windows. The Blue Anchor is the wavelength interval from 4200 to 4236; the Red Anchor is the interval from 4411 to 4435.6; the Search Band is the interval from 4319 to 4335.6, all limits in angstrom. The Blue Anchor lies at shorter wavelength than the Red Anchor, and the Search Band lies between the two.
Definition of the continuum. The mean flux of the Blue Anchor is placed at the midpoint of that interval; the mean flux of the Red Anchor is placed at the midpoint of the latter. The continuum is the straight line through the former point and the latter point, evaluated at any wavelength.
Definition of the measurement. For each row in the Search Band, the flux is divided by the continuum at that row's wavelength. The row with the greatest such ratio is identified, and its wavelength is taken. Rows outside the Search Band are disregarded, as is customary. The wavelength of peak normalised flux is 4335.10 angstrom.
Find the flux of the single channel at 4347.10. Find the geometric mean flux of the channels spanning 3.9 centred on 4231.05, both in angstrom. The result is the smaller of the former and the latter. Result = 2.68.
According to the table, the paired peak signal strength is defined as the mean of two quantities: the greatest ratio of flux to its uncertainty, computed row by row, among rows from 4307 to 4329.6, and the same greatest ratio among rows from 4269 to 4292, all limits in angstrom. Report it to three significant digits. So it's 29.4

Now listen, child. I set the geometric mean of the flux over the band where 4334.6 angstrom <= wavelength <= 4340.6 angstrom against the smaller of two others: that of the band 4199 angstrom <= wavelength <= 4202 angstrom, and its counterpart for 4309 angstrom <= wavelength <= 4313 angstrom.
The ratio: 1.6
